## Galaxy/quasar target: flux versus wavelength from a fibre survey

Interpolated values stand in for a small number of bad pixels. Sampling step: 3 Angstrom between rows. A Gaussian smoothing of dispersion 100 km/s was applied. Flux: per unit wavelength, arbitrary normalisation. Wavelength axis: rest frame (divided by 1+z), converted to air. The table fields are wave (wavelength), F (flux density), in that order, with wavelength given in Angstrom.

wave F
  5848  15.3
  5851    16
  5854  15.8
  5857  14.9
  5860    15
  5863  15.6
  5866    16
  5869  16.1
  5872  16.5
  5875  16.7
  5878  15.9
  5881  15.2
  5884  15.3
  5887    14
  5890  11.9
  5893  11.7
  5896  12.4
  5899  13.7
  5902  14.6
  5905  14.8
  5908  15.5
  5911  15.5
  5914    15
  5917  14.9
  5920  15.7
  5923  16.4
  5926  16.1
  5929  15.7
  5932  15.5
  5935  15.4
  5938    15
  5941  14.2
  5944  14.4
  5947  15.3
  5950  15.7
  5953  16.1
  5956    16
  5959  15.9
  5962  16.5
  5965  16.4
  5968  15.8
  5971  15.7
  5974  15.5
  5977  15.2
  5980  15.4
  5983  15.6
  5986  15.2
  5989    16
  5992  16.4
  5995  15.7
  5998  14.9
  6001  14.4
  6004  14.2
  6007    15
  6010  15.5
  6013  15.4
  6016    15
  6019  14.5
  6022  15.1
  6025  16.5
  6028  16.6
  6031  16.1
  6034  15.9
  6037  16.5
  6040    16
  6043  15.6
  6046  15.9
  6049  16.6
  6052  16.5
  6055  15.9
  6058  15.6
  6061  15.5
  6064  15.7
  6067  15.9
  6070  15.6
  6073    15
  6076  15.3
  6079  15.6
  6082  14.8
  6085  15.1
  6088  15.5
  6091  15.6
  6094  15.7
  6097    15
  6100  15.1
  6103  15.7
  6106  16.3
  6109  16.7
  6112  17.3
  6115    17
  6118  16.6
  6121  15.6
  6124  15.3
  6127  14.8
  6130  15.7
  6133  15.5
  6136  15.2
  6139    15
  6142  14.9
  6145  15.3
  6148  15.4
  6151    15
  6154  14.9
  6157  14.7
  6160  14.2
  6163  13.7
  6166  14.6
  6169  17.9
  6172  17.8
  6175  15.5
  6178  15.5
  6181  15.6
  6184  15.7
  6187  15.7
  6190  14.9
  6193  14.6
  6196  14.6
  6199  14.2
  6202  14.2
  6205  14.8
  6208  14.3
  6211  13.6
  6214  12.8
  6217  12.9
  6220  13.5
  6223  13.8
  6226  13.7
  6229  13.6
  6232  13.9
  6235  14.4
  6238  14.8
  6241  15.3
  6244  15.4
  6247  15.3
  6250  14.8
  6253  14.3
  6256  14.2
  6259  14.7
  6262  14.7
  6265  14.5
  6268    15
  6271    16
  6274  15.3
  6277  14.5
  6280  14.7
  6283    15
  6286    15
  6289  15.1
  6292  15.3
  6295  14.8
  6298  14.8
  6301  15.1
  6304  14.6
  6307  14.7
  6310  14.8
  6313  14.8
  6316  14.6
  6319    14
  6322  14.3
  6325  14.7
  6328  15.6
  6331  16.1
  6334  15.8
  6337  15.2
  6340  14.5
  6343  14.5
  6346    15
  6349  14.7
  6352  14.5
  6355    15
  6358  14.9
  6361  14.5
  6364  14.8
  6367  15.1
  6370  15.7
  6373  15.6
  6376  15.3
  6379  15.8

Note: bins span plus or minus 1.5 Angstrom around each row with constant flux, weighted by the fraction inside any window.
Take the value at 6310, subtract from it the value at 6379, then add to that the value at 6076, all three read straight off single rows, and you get 14.3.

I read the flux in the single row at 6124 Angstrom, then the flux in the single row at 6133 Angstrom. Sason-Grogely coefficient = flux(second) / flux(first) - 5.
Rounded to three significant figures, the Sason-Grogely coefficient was -3.99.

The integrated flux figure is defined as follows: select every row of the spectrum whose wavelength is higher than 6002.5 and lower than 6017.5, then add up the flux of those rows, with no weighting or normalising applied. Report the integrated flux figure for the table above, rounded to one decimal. 75.1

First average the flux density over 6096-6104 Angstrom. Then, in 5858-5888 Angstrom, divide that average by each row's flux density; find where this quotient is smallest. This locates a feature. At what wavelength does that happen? 5875 Angstrom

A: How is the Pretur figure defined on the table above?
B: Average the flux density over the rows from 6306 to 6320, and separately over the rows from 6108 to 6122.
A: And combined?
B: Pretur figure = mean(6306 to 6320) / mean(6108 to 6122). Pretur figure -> 0.88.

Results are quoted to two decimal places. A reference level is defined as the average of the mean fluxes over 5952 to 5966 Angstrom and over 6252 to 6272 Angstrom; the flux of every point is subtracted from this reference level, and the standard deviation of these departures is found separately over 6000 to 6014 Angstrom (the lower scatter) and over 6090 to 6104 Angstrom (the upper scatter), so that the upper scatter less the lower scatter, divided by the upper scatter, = -0.70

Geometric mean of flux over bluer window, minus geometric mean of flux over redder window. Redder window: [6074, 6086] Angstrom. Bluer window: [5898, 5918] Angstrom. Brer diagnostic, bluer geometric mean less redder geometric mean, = -0.4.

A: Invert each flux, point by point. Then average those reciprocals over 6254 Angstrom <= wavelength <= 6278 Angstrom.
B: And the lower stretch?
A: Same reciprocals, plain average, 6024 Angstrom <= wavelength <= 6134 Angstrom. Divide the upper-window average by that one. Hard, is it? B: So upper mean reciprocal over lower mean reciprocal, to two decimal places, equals 1.06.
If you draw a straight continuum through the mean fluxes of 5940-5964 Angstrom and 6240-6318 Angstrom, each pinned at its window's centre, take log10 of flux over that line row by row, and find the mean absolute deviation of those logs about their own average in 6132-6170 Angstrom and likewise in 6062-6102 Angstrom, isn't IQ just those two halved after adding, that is 0.012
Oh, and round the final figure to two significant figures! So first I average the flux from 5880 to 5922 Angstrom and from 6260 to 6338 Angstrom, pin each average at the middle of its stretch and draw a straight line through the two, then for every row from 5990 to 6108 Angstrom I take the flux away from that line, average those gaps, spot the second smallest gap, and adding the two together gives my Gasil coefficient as -3.1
